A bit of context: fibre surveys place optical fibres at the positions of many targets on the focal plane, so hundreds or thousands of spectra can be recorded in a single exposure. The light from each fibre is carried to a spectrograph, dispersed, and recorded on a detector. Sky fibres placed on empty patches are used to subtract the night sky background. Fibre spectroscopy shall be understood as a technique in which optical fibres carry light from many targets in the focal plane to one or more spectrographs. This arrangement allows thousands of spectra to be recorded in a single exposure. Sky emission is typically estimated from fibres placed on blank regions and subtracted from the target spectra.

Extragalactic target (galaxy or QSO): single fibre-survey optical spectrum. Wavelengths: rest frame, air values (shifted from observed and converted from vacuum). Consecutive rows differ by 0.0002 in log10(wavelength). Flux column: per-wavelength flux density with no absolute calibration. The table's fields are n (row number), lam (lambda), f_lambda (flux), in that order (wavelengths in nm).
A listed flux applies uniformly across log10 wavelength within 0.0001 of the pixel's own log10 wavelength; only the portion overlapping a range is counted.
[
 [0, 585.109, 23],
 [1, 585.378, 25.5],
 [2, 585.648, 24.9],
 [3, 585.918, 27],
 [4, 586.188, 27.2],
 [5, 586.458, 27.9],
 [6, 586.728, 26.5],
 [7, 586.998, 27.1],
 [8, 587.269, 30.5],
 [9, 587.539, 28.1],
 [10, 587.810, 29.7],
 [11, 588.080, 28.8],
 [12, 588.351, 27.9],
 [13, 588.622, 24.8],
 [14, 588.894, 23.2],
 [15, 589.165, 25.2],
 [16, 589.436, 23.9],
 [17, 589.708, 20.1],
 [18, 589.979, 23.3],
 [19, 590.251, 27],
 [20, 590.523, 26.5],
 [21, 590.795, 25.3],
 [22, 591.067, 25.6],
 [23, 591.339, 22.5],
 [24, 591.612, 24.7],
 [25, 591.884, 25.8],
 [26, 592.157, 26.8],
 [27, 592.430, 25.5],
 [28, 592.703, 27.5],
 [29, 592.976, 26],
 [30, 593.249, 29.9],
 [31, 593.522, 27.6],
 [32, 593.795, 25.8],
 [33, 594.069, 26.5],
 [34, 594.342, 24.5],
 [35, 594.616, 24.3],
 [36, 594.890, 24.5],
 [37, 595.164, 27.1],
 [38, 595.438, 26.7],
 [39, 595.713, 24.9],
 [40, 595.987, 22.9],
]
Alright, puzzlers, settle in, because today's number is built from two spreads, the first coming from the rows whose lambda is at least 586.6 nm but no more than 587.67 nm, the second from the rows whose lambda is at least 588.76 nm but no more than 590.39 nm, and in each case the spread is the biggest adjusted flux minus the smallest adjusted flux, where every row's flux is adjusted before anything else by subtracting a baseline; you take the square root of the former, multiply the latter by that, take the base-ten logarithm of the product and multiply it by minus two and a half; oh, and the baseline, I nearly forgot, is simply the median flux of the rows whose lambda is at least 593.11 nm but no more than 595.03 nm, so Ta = -2.85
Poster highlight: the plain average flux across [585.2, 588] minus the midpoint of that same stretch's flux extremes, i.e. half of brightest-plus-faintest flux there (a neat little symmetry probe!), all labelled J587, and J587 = -0.3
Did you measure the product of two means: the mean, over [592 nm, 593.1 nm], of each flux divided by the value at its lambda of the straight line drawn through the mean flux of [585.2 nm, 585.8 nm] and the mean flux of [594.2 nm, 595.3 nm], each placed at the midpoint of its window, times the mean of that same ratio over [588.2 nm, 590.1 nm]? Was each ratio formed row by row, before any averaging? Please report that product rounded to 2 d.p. 1.01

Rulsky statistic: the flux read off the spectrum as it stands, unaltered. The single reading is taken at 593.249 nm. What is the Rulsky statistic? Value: 29.9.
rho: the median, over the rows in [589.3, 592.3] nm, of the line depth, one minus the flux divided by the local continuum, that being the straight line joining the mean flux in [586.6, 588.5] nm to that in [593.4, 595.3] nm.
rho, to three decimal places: 0.067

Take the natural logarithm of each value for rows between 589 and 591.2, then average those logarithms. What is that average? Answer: 3.20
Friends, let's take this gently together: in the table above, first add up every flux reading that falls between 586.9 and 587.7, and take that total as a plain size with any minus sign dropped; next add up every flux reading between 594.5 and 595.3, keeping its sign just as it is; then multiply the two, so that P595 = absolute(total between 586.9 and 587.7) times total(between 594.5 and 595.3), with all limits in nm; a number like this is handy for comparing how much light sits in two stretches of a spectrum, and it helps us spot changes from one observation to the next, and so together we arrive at 6505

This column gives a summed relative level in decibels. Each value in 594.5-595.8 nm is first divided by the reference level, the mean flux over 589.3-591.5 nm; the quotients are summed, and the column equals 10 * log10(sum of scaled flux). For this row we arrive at 7.2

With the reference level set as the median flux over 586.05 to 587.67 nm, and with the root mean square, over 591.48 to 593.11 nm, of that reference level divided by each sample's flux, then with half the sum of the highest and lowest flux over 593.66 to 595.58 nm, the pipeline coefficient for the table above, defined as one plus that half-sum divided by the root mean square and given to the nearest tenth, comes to 25.3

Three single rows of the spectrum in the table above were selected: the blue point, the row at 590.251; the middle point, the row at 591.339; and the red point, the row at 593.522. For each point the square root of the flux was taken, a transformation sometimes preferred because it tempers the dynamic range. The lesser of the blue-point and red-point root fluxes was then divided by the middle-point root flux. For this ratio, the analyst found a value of 1.10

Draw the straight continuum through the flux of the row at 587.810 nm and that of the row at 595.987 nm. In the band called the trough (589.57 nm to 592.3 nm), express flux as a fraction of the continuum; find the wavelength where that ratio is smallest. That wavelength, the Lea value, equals 589.708 nm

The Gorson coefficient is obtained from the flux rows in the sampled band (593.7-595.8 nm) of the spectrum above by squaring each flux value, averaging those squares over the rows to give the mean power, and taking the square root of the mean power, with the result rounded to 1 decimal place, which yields 25.6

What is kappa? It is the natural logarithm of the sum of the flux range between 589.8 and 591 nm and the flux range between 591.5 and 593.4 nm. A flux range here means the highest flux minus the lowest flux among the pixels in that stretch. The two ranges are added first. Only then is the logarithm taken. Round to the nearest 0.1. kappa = 2.2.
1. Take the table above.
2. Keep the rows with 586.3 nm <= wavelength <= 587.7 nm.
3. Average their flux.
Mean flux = 28.0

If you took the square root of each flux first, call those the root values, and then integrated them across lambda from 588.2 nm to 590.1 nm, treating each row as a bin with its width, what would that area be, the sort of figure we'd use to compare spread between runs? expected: 9.3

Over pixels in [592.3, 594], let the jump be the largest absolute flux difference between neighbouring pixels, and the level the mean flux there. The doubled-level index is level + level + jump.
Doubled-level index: 58.0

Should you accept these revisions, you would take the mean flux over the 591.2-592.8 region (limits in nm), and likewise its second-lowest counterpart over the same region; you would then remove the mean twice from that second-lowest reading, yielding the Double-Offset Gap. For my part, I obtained -26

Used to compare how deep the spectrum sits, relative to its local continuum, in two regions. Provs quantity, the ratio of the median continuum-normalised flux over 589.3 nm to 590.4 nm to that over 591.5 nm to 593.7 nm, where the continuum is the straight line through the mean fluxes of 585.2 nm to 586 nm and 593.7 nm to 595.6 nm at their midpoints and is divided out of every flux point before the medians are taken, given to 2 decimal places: 0.89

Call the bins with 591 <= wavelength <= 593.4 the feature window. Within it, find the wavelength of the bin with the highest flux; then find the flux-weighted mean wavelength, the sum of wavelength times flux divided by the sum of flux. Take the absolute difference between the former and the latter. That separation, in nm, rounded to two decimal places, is 1.05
